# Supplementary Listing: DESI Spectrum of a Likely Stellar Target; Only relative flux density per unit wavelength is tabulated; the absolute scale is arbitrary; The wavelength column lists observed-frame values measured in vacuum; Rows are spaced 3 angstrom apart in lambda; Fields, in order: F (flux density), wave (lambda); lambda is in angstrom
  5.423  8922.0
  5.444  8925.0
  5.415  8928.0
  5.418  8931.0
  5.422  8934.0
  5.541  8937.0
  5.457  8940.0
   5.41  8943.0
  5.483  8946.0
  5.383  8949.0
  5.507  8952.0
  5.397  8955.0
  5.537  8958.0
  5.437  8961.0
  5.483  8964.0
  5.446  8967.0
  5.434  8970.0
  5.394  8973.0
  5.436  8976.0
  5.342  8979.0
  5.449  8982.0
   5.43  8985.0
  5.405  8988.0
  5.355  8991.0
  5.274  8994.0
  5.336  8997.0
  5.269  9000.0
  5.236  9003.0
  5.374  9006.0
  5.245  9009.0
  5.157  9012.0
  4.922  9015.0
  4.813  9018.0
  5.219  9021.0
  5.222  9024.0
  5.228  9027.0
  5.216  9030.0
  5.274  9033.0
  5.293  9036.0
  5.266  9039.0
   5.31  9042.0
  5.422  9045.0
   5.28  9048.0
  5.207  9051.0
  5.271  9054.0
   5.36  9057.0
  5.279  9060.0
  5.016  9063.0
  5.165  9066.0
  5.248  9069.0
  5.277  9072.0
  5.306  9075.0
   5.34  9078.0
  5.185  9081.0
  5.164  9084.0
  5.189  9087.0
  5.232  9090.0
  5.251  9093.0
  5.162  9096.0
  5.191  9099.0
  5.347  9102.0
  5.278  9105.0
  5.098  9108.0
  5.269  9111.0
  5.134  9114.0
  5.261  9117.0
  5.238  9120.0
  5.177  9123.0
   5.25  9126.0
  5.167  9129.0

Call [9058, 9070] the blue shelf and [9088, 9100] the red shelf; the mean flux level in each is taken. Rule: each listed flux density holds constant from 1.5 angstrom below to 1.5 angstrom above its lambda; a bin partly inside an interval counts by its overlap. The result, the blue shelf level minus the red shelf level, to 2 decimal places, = -0.03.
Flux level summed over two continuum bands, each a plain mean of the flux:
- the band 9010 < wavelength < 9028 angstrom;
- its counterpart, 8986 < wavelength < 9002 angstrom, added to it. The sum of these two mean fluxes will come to 10.42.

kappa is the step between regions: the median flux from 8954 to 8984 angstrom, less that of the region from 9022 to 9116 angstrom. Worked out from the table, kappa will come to 0.19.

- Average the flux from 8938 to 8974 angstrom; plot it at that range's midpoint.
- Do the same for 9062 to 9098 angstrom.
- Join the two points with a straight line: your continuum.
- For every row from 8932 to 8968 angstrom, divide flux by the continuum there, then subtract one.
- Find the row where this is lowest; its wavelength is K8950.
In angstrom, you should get 8949.0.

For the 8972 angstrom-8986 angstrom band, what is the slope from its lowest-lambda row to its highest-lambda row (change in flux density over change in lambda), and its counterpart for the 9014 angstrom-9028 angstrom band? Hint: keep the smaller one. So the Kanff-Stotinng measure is 0.003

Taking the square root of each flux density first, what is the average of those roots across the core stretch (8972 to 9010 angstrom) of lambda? 2.31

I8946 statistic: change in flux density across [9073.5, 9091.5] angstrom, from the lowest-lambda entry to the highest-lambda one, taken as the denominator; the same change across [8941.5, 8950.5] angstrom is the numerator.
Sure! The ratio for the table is 0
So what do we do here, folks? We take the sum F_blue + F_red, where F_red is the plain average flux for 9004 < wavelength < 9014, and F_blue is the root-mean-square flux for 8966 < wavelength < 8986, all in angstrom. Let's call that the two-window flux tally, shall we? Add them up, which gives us 10.7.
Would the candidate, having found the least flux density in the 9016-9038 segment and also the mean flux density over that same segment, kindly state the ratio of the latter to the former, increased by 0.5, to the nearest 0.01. 1.58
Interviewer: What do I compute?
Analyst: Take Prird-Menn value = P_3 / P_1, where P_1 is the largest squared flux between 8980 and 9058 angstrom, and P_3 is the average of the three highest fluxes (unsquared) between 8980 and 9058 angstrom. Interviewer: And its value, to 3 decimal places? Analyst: 0.183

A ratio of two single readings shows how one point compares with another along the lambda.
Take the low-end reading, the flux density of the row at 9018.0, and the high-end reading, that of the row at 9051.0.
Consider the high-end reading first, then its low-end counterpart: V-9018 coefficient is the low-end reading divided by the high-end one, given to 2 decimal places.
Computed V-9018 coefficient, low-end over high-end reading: 0.92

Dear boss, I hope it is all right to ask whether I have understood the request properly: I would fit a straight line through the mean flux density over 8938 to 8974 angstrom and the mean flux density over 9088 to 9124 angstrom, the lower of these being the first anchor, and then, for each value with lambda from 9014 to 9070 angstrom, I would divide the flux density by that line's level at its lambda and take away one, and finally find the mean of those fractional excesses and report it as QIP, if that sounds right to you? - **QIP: -0.020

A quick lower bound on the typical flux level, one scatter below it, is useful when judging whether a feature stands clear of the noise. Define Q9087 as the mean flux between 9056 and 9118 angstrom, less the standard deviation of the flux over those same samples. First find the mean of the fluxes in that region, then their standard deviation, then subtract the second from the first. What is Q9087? 5.14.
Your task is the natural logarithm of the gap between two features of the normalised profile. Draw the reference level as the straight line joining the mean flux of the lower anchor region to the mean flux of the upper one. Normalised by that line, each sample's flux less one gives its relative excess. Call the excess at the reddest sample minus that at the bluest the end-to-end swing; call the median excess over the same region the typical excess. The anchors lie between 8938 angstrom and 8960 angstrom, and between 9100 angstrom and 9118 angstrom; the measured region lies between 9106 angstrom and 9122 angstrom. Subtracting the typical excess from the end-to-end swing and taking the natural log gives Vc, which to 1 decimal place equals -3.7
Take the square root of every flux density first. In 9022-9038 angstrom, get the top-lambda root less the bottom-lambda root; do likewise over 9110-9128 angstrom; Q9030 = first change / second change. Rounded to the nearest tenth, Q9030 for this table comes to -3.7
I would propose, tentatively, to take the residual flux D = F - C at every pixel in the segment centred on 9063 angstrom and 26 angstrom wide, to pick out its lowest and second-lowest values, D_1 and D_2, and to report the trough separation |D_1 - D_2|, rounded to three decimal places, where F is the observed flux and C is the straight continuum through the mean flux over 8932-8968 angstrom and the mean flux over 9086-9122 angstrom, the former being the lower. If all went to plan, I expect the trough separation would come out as 0.154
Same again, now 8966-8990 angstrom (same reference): 0.043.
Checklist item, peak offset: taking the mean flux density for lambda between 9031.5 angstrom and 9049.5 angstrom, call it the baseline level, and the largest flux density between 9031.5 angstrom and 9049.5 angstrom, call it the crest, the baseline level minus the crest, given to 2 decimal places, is -0.11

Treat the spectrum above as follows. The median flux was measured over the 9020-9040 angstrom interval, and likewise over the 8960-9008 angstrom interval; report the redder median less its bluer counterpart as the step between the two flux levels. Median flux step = -0.17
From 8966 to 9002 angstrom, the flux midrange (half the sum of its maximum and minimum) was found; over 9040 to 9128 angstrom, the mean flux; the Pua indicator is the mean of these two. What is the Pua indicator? 5.30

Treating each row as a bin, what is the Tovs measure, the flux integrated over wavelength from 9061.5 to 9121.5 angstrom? 313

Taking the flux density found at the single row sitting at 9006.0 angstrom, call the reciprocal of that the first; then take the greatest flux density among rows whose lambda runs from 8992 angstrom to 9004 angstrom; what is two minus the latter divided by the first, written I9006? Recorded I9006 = -26.7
